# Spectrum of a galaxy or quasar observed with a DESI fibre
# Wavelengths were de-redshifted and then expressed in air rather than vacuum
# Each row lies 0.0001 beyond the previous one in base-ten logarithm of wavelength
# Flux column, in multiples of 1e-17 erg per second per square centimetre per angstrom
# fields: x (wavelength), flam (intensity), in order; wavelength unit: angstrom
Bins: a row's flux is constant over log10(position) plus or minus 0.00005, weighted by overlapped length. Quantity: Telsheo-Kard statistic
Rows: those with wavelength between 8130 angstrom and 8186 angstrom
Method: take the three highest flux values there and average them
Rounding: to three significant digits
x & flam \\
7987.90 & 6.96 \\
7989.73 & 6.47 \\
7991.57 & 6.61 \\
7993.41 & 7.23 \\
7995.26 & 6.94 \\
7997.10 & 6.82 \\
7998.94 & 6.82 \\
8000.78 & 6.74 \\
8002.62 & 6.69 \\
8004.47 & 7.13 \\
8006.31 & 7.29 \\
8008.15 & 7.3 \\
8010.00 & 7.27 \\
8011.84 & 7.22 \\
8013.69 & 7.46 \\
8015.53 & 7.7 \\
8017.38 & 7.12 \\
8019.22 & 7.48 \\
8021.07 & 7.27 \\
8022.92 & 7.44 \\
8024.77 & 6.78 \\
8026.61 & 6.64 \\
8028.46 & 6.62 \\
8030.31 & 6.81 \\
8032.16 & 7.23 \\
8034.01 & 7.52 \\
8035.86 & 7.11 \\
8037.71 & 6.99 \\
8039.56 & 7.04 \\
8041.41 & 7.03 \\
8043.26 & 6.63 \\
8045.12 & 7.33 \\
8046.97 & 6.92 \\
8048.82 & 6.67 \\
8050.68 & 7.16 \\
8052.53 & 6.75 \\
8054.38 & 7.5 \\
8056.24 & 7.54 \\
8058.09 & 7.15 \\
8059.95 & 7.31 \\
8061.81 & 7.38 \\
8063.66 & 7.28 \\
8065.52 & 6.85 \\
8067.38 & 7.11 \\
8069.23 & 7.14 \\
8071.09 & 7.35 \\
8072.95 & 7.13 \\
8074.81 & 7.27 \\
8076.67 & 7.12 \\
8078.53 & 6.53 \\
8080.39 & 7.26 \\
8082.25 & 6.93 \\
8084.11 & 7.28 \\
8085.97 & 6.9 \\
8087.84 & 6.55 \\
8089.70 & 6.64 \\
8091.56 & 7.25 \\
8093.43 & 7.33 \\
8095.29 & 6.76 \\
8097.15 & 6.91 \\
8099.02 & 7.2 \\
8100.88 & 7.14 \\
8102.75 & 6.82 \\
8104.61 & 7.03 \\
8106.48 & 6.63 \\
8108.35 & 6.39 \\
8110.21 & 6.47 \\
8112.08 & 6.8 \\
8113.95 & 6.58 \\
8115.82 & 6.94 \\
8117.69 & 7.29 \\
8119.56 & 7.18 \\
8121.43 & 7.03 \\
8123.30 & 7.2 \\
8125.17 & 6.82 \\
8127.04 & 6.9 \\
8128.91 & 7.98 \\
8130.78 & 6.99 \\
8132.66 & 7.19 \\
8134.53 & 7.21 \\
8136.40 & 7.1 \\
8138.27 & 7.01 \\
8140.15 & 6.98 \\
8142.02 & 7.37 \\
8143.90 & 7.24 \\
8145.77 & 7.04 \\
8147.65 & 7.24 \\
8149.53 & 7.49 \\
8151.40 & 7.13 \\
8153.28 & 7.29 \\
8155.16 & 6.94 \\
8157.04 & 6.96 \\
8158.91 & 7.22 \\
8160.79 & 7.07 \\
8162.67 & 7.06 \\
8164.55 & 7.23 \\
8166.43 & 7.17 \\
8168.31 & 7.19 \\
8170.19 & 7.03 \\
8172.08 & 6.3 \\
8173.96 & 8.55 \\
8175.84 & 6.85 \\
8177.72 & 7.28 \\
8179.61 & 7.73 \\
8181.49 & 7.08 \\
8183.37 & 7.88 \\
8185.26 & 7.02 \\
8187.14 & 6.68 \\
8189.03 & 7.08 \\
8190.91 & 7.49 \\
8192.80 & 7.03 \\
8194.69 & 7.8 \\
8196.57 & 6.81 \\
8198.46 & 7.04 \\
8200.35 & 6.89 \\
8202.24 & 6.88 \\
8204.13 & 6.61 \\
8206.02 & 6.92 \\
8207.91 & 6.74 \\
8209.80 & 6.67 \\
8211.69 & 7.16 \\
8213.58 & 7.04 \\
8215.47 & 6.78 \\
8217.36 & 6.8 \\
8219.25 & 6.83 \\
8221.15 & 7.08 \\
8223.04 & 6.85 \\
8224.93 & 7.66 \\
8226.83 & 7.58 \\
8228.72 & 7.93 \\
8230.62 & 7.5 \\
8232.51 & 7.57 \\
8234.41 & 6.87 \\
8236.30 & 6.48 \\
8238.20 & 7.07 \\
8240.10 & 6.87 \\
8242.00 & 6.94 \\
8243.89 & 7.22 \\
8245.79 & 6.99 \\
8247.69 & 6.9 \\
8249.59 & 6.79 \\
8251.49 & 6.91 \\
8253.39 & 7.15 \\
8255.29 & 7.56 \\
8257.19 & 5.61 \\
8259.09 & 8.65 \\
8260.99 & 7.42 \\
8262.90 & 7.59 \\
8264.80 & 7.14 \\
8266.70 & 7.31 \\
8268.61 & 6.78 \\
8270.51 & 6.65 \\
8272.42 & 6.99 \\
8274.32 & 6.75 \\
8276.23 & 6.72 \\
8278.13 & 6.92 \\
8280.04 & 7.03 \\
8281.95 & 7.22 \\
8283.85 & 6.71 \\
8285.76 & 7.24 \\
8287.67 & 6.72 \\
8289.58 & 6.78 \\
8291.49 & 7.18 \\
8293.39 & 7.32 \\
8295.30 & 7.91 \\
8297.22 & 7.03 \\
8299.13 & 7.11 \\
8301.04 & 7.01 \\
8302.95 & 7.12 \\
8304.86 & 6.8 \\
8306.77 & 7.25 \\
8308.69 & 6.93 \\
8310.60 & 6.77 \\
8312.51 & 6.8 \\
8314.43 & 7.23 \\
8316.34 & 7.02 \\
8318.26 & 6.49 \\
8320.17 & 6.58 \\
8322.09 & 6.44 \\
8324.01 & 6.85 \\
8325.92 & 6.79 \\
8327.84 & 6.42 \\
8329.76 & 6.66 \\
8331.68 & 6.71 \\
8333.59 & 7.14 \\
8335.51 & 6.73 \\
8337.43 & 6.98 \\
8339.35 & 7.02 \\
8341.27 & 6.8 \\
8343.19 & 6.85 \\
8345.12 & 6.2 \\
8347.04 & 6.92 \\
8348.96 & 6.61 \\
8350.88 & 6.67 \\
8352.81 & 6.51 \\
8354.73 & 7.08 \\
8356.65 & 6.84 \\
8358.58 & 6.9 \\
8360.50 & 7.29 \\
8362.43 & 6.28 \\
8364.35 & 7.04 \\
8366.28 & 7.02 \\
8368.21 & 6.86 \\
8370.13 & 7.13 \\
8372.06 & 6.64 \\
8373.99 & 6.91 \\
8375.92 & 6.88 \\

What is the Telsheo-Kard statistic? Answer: 8.05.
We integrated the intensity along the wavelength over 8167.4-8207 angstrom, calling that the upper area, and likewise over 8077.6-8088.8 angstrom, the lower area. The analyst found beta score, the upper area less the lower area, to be 206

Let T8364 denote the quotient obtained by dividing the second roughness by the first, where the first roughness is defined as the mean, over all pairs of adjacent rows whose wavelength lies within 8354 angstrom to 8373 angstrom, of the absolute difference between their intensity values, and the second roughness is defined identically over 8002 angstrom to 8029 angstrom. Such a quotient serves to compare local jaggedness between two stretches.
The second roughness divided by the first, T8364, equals 0.63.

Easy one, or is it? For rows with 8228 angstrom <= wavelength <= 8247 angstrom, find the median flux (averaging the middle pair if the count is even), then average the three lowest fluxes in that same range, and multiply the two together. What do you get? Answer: 47.4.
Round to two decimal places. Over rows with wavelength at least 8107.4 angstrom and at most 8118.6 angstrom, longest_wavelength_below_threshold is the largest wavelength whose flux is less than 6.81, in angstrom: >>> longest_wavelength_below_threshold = 8113.95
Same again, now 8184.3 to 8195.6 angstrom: 8187.14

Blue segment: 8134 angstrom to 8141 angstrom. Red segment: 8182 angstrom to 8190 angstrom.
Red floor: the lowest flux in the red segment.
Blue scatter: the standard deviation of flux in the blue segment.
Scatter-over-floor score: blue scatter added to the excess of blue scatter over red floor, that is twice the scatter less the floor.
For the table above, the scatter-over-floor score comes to -6.5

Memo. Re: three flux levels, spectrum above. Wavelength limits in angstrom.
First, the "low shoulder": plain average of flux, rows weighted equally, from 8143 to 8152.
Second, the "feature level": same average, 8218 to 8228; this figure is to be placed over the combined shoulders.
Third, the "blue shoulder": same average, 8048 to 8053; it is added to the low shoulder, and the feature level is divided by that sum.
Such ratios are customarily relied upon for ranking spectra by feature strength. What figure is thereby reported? 0.511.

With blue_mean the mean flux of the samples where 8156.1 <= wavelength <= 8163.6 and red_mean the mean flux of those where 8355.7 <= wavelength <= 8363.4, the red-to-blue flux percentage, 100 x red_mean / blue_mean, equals 96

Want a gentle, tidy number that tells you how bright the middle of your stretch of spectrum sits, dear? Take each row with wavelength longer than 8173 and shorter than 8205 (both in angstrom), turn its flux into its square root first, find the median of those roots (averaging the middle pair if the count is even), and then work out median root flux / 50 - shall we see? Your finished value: 0.0531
